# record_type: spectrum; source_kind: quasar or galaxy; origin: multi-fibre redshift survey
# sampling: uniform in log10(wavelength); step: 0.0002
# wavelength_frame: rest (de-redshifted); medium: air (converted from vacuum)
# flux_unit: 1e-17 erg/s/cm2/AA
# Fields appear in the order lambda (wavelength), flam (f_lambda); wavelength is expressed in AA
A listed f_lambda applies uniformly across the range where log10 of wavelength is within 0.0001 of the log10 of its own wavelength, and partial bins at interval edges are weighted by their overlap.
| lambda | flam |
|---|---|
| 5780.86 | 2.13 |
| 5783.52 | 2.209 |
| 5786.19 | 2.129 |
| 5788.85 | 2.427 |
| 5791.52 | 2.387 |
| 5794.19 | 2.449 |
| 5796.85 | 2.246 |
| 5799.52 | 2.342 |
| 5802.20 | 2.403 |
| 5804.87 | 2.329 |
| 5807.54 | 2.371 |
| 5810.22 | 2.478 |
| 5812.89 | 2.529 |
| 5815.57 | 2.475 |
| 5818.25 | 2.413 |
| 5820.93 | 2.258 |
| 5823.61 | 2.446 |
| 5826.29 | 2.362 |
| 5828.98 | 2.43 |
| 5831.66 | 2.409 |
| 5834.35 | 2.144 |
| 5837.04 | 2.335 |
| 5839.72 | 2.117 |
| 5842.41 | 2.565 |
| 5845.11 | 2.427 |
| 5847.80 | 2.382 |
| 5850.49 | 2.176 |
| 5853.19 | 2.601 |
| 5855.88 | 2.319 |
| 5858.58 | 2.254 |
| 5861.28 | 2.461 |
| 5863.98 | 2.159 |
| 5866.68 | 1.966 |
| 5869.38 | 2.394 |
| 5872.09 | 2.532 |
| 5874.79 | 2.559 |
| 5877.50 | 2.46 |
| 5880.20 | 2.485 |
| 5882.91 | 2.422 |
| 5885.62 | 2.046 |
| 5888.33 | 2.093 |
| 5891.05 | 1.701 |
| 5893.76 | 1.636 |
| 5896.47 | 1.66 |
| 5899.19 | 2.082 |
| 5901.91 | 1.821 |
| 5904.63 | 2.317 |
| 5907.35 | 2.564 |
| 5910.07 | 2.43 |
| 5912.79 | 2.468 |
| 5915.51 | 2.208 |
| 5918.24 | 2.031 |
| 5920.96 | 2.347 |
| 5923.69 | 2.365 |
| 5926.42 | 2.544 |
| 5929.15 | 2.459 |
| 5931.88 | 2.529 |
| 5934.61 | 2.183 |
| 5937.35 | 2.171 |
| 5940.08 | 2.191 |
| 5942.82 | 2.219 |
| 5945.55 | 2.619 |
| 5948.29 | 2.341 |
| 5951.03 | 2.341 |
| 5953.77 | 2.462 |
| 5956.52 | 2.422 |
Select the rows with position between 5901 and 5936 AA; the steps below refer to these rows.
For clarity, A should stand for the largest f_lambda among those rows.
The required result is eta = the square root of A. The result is 1.60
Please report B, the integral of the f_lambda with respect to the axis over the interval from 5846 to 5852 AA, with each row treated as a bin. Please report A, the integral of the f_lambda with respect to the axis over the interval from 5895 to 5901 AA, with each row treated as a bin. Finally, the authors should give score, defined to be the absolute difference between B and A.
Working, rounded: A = 11.2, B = 13.8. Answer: 2.6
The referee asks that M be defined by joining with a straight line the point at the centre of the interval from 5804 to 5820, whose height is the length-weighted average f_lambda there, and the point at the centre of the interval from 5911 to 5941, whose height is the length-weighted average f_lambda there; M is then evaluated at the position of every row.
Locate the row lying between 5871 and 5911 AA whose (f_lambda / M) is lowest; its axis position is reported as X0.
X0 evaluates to 5893.76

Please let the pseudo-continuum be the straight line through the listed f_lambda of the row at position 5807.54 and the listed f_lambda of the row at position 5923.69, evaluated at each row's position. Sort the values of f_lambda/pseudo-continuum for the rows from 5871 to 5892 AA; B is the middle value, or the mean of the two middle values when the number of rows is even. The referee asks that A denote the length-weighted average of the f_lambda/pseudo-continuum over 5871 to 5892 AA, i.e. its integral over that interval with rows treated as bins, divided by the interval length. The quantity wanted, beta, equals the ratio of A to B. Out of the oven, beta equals 0.94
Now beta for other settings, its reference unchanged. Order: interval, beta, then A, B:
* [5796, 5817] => 1.01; 1.01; 1.01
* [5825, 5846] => 0.98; 0.99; 1.01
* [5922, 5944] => 1.02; 0.99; 0.97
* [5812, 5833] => 1.00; 1.02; 1.02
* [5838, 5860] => 1.00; 0.99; 0.99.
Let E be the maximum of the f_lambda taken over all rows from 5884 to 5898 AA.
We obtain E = 2.093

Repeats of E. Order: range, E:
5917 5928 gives 2.544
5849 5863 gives 2.601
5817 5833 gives 2.446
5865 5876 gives 2.559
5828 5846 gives 2.565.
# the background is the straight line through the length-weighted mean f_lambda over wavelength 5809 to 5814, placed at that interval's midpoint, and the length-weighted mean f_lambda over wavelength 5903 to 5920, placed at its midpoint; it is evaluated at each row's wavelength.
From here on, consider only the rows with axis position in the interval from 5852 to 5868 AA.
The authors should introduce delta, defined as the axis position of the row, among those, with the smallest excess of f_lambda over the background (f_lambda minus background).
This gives 5866.68 AA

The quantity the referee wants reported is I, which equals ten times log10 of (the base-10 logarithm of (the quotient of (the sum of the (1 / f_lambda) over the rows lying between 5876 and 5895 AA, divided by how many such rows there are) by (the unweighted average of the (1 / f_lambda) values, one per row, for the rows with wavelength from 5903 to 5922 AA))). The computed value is -13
